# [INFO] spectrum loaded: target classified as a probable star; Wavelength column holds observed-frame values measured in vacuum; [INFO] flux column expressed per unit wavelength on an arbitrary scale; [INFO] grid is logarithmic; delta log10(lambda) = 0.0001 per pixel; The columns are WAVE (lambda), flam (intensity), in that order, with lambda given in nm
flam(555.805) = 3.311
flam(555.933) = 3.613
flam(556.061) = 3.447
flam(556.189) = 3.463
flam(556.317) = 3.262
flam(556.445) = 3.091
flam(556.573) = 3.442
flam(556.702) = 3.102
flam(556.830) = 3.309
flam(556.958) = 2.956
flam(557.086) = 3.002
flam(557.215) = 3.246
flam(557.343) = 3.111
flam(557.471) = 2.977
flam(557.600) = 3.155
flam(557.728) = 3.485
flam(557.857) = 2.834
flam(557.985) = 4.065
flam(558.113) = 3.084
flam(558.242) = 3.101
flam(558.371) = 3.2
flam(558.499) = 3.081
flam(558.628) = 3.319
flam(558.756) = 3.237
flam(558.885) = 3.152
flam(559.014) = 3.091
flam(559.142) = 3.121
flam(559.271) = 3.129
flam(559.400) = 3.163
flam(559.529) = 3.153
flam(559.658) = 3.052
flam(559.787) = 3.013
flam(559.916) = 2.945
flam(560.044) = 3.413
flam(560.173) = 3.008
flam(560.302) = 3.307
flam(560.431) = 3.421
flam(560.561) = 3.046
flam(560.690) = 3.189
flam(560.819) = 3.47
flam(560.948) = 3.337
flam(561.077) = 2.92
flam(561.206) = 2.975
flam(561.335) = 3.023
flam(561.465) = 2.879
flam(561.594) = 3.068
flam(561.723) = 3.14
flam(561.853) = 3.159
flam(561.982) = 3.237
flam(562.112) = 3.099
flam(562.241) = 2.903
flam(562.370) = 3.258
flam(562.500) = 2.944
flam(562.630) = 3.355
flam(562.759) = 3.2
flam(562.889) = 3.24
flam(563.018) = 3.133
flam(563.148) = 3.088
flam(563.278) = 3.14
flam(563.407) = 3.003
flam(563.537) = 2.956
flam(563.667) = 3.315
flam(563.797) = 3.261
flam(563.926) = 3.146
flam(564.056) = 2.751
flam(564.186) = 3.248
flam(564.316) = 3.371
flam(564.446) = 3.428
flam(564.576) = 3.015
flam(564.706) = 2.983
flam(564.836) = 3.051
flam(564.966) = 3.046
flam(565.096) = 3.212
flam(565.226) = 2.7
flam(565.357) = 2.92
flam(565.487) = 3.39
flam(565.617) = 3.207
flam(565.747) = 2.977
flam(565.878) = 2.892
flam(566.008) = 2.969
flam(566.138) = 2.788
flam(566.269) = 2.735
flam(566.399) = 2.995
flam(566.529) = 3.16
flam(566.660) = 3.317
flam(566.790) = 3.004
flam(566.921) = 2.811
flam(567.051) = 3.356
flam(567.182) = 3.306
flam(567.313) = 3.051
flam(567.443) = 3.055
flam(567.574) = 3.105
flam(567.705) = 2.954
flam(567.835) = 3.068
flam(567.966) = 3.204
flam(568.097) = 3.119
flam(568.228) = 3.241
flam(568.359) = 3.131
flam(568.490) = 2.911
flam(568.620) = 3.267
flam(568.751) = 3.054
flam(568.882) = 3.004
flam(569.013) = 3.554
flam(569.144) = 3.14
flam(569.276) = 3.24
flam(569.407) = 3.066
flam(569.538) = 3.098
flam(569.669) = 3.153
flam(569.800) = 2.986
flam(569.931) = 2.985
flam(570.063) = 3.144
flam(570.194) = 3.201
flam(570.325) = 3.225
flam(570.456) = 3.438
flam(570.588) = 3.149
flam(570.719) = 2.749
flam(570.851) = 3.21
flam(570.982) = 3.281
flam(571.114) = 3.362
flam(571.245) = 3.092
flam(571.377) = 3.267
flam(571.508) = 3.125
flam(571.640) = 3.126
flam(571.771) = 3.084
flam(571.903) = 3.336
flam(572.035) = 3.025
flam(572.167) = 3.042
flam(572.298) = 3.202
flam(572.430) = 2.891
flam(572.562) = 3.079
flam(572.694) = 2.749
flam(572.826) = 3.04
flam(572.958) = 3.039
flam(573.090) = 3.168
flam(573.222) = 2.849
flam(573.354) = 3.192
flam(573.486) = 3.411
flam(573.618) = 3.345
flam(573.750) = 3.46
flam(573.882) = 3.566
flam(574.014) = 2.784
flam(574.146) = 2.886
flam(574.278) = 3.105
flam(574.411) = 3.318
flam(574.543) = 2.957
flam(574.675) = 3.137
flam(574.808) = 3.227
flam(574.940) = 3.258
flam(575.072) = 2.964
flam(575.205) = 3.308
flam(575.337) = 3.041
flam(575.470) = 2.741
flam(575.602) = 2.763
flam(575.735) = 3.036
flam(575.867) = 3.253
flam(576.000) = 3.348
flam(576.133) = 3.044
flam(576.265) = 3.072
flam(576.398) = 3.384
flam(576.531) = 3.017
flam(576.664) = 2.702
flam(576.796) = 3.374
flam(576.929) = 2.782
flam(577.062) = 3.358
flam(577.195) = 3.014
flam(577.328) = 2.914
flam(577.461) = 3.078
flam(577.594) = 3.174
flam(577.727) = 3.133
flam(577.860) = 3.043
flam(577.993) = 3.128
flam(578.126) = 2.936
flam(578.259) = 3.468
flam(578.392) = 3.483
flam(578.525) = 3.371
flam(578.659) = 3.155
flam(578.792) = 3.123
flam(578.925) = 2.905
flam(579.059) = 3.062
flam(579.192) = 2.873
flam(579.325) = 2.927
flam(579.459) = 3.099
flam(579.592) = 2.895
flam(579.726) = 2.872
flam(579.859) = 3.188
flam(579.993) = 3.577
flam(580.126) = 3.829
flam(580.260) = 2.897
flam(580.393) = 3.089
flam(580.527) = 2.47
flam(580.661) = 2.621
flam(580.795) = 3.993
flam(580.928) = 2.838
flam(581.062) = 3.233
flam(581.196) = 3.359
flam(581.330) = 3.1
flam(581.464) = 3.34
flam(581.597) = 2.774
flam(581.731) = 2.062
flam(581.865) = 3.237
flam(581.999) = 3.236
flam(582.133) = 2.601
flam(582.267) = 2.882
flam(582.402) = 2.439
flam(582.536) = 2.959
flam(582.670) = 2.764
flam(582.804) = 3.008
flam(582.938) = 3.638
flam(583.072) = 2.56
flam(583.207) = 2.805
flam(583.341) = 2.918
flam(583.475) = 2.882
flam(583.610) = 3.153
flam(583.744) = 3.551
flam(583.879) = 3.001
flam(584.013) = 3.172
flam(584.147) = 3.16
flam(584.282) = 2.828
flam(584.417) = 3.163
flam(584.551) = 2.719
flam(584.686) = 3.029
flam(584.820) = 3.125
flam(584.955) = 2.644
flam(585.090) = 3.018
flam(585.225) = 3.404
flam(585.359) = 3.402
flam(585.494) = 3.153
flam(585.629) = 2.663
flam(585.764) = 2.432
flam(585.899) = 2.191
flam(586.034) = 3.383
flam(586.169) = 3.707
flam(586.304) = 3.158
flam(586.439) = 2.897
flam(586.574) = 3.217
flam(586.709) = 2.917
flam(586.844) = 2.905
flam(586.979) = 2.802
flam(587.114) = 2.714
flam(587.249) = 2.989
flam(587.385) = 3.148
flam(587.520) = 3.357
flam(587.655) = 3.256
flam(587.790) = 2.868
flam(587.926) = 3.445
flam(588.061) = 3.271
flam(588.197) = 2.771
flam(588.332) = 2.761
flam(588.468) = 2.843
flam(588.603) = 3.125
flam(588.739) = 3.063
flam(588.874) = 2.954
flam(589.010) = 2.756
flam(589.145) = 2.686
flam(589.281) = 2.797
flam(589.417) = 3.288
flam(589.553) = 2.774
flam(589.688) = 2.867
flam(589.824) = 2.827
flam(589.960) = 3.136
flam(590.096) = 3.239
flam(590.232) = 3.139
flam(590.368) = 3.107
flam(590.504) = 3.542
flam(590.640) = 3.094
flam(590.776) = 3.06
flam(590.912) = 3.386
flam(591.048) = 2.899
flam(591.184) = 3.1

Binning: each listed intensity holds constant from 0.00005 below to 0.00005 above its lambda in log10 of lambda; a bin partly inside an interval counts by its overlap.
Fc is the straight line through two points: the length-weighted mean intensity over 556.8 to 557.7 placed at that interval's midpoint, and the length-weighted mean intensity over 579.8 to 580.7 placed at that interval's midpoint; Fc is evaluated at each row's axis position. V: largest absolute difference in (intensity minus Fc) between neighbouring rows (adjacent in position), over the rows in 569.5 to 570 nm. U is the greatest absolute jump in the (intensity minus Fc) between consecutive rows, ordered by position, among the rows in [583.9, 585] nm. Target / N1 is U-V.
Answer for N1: 0.3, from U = 0.48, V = 0.17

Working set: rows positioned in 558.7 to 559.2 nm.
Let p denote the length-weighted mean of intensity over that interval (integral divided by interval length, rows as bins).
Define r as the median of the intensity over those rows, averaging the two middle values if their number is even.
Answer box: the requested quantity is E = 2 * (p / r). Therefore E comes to 2.01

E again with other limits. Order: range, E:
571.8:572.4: 2.00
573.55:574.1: 1.93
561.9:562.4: 1.97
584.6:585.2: 1.97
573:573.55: 1.98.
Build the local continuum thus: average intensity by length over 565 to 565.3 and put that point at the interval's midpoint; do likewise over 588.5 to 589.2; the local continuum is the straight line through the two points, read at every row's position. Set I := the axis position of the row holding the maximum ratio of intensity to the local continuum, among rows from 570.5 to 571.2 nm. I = 571.114 nm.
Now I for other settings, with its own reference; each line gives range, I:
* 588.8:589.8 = 589.417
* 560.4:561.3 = 560.819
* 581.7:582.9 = 581.865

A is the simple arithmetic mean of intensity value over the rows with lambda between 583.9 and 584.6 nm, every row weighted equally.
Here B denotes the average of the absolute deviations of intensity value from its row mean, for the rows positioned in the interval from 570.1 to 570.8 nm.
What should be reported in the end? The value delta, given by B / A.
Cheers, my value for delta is 0.05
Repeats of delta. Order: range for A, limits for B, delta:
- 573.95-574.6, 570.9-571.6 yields 0.03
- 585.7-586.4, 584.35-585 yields 0.07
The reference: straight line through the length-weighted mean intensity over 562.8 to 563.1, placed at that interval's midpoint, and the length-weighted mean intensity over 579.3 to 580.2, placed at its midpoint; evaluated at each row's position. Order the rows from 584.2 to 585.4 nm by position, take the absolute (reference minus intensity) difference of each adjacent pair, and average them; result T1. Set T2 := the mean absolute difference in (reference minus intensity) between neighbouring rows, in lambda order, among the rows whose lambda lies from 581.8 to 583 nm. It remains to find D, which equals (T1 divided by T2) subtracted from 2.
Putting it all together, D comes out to 1.18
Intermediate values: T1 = 0.30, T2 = 0.37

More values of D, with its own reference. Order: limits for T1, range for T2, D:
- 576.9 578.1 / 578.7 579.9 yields 0.88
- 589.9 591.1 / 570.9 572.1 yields 0.46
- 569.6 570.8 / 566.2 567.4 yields 1.32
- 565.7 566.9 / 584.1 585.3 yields 1.53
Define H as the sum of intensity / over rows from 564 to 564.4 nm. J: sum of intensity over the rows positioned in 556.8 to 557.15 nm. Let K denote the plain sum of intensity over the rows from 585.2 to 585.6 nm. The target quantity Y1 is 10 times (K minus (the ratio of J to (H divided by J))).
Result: 8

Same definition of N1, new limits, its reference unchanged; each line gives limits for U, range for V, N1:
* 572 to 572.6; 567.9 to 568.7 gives 0.0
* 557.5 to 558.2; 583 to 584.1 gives 0.7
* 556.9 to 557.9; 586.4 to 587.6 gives 0.3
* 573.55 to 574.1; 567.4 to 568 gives 0.6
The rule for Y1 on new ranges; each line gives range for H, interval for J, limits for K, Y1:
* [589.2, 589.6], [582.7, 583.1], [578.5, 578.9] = 1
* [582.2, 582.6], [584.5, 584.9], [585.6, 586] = -22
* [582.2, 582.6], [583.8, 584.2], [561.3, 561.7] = -15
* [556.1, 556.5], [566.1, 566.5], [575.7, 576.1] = 22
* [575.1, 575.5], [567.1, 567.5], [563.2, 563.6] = -6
